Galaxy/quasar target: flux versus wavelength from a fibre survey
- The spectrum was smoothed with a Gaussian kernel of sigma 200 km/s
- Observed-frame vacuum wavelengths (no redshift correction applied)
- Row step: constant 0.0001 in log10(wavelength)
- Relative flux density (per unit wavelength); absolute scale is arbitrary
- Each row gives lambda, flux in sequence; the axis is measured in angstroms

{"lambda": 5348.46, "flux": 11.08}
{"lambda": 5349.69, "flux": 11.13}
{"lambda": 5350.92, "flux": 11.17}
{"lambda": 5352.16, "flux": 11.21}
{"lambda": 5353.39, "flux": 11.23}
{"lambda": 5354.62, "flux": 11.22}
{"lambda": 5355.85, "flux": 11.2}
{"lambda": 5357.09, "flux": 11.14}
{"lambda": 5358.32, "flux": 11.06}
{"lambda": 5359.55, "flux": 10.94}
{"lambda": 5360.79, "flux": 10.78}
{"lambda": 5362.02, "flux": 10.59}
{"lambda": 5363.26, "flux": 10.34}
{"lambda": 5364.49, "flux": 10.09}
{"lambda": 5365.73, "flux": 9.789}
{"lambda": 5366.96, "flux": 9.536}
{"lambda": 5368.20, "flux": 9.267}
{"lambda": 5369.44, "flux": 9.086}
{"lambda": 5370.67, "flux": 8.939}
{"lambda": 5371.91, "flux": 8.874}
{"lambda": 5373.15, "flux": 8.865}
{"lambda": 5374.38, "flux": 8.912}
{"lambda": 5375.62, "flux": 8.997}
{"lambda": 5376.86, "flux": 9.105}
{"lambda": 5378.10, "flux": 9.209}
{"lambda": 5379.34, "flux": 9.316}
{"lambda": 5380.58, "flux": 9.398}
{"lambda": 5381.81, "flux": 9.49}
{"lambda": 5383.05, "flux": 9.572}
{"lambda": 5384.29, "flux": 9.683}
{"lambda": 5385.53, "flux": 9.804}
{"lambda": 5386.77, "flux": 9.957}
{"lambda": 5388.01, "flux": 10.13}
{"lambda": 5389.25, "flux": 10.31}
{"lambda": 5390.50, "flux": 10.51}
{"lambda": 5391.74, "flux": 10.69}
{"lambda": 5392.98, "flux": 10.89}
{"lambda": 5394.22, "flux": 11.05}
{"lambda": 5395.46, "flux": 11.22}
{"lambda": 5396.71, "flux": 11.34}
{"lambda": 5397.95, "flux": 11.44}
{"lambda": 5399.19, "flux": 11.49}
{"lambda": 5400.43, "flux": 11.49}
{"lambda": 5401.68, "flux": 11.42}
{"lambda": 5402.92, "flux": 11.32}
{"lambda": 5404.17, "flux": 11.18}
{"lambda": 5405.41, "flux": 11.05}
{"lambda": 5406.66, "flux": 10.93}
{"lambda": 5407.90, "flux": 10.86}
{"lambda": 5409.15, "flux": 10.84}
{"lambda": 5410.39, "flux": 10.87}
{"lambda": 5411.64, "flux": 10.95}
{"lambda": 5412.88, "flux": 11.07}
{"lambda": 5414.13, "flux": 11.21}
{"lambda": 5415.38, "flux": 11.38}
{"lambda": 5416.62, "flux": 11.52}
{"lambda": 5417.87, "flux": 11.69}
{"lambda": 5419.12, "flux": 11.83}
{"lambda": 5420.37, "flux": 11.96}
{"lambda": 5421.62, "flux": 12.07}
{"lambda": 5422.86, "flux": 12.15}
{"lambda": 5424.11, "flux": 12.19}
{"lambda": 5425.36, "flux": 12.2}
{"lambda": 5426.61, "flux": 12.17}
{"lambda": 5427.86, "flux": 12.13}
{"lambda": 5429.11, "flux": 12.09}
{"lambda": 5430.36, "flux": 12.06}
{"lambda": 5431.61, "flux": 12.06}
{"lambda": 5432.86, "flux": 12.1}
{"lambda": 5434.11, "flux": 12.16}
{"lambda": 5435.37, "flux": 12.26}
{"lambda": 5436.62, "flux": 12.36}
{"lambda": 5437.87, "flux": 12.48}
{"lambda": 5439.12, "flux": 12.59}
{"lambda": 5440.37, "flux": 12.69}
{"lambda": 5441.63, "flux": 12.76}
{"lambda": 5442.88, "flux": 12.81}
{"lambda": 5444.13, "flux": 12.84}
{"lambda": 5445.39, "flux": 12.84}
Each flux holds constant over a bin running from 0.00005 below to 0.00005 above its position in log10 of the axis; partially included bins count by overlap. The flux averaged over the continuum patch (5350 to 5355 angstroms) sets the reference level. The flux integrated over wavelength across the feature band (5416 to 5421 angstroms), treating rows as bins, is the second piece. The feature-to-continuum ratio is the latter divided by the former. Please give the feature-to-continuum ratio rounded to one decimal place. 5.2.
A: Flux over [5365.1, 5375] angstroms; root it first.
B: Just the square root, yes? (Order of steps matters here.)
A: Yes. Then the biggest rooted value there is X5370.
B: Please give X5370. 3.13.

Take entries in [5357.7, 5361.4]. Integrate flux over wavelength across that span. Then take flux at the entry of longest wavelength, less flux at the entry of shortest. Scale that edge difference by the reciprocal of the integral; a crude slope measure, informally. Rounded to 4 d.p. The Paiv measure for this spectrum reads -0.0069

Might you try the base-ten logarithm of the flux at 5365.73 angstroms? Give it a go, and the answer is 0.99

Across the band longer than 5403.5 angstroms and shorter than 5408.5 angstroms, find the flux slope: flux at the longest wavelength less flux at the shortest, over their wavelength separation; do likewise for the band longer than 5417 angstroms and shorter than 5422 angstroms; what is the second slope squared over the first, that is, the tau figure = -0.12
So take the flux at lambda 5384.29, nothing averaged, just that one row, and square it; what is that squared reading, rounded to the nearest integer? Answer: 94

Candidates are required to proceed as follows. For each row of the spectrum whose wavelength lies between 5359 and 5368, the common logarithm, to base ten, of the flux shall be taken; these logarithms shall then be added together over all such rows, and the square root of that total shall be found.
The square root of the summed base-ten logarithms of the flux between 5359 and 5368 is 2.7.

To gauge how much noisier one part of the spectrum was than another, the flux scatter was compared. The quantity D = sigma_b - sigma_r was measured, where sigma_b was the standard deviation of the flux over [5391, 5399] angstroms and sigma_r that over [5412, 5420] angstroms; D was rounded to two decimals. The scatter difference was 0.00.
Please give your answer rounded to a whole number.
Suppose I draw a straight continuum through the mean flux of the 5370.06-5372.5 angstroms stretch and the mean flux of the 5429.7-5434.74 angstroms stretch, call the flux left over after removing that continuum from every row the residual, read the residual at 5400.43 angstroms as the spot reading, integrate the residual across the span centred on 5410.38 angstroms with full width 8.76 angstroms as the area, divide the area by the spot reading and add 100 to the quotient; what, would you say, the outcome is 100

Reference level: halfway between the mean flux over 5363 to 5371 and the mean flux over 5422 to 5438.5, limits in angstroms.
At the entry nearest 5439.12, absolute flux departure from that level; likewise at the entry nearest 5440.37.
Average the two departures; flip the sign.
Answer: -1.8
